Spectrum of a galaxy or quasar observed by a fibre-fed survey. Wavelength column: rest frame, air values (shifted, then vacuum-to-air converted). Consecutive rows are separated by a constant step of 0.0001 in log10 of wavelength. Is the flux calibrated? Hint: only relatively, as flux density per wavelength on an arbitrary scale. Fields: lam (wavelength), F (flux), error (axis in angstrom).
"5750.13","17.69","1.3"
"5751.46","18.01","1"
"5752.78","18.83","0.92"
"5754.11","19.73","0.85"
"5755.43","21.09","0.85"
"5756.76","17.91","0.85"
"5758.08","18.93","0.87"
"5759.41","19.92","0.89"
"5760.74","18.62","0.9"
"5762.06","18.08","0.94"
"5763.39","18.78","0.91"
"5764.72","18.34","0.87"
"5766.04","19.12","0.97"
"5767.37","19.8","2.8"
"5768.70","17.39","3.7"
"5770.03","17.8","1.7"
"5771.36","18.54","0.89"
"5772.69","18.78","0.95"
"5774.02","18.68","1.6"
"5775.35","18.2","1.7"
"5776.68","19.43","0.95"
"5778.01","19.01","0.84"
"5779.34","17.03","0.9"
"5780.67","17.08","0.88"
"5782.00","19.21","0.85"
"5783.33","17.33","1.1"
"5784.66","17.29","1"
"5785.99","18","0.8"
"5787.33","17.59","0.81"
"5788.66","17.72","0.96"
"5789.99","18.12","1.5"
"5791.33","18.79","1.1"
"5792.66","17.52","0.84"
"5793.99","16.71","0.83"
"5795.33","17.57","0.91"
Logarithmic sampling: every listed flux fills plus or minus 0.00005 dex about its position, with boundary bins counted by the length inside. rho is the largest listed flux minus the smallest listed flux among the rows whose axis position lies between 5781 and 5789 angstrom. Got 1.9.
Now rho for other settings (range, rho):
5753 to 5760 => 3.2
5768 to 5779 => 2.0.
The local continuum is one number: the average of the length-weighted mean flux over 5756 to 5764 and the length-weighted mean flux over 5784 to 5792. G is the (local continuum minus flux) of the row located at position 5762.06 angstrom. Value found 0.2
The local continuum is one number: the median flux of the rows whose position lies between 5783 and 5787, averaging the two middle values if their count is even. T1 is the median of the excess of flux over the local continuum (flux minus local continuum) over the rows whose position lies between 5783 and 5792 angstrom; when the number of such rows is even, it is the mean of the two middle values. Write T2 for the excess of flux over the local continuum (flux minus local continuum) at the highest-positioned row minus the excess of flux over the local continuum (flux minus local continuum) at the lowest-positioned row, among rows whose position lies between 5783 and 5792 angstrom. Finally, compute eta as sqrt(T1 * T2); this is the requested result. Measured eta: 0.8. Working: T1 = 0.39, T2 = 1.5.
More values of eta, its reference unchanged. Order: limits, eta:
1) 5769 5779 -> 1.3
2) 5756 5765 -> 0.7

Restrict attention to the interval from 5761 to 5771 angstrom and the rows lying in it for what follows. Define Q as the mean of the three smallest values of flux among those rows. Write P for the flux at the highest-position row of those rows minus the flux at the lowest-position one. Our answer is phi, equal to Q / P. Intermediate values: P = 0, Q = 17.8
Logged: -63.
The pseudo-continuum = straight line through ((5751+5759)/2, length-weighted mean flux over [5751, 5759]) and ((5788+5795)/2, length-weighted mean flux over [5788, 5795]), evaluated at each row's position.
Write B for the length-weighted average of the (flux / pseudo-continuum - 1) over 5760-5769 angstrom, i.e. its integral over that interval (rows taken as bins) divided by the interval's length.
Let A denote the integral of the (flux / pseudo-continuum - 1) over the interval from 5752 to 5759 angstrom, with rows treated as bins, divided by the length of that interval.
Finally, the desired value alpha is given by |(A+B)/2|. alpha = 0.0012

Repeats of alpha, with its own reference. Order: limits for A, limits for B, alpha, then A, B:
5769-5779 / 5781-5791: 0.0013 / 0.006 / 0.00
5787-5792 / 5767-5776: 0.0043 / 0.014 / -0.01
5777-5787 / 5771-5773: 0.0018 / -0.012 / 0.01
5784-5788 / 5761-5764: 0.0203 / -0.019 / -0.02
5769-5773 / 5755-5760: 0.0011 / -0.015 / 0.02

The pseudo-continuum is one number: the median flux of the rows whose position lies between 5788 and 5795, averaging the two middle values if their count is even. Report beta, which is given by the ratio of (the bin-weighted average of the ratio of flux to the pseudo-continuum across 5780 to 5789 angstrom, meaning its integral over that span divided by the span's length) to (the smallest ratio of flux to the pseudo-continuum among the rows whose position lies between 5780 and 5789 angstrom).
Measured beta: 1.04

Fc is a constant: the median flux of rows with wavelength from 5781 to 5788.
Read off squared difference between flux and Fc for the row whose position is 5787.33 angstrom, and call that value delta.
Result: 0.00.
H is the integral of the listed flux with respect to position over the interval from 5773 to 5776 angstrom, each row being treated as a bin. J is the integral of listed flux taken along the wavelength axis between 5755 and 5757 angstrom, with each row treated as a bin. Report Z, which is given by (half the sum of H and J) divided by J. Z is 1.21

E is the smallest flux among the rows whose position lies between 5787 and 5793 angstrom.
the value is 17.52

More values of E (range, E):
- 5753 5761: 17.91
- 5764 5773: 17.39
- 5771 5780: 17.03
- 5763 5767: 18.34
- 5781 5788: 17.29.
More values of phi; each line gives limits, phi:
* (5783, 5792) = 12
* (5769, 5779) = 15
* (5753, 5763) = -11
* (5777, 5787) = -17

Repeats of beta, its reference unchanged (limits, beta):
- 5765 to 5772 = 1.07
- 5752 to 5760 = 1.08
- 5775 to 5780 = 1.08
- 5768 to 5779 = 1.06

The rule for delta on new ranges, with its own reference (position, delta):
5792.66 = 0.00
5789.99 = 0.28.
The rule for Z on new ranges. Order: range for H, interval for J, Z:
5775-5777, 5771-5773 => 1.00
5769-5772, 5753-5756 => 0.95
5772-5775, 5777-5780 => 1.01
